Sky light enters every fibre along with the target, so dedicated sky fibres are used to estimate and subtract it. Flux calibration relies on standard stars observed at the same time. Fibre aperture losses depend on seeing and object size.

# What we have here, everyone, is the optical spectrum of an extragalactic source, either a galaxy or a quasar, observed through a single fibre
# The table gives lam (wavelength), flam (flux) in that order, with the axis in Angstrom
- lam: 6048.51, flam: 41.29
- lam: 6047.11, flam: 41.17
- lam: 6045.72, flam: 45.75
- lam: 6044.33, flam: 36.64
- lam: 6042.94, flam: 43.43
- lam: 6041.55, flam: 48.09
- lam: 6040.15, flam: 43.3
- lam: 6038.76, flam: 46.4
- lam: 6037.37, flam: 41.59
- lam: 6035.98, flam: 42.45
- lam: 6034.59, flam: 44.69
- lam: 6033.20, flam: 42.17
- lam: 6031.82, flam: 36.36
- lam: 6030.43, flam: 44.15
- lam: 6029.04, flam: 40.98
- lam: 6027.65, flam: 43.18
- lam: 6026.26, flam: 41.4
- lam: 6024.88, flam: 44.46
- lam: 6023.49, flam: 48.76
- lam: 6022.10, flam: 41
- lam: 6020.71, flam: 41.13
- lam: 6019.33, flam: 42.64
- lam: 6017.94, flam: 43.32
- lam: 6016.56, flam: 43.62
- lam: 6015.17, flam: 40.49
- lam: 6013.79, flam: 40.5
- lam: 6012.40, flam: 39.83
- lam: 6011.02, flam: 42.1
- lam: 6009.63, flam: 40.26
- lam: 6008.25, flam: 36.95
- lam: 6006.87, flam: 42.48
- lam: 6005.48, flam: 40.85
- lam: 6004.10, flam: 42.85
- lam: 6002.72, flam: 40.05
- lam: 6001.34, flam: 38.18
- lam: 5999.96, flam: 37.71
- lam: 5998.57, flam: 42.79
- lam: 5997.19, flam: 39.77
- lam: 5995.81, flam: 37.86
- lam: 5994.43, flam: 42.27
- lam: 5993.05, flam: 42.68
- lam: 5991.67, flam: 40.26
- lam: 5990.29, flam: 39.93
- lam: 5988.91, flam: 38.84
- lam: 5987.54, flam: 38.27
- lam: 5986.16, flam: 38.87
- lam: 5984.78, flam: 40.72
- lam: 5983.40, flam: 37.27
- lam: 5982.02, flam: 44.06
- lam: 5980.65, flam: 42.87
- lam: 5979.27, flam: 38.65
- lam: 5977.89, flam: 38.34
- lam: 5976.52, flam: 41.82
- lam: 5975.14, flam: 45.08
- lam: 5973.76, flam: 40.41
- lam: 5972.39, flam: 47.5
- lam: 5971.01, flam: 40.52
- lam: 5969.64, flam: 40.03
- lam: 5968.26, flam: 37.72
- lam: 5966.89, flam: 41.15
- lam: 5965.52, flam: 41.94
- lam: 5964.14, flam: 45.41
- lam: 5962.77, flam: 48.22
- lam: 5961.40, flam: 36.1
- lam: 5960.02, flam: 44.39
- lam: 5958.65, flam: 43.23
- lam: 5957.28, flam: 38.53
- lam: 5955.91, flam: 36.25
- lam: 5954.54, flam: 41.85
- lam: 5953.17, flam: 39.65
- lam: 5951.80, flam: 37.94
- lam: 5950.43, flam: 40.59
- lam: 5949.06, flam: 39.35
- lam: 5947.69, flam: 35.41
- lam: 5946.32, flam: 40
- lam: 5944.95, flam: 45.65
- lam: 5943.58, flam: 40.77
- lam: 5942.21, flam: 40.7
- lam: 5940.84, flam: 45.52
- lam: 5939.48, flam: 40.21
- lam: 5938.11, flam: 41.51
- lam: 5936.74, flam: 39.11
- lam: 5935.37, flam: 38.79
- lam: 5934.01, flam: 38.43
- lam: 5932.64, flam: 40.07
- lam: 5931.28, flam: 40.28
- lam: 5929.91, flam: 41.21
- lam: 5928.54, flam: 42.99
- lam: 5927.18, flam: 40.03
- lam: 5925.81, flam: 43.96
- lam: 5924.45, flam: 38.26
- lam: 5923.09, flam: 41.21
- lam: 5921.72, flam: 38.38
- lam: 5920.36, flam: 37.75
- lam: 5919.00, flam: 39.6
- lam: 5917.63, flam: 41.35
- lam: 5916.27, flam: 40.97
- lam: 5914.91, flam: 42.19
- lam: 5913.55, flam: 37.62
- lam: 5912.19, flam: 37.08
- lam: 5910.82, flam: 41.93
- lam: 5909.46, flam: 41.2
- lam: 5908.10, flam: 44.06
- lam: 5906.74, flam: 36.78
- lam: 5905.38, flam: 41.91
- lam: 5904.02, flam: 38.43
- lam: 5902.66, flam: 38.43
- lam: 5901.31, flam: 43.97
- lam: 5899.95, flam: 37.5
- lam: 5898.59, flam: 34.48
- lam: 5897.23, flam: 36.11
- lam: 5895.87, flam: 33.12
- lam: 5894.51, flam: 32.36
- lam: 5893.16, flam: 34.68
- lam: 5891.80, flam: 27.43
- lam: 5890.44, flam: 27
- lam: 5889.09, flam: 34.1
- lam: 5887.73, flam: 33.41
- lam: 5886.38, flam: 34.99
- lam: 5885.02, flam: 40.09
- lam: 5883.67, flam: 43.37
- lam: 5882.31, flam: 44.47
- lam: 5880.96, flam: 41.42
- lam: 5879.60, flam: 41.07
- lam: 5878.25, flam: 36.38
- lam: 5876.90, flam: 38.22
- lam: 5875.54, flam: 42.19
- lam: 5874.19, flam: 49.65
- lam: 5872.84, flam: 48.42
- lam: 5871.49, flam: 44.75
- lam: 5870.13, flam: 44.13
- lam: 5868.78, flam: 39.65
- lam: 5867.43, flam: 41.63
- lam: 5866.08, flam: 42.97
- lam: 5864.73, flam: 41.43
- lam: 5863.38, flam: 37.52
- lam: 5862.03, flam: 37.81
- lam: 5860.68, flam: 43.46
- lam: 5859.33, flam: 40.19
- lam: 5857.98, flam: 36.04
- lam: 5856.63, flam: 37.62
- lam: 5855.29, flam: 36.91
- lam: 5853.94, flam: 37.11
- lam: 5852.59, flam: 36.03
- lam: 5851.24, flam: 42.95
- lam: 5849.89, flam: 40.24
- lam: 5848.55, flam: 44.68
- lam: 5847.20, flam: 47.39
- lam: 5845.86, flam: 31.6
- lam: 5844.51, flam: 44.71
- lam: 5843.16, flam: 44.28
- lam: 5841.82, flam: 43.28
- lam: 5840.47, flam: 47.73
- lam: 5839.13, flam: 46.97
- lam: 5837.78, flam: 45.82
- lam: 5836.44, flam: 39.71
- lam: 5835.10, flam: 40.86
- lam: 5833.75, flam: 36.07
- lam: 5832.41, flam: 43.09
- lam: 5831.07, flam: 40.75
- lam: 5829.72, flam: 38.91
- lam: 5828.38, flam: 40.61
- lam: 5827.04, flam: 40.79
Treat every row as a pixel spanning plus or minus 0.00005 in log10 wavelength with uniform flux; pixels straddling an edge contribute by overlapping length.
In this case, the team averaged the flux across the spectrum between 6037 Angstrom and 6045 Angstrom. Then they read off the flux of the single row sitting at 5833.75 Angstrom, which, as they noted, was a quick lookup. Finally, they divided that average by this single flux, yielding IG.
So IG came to 1.20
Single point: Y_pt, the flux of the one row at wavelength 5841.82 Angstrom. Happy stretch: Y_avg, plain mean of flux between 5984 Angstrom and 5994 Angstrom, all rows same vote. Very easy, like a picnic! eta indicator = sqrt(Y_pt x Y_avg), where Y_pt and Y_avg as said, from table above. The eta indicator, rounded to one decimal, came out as 41.6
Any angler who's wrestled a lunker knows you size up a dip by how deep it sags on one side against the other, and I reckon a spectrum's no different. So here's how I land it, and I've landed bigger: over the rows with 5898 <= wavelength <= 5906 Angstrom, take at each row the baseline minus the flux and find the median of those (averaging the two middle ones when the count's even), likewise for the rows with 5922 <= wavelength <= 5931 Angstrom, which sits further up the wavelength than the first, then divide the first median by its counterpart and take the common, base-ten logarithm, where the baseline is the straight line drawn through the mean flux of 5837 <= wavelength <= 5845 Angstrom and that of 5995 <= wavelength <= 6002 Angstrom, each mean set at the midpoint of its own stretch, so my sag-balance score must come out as 0.7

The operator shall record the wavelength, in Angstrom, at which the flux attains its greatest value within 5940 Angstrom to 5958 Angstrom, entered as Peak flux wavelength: 5944.95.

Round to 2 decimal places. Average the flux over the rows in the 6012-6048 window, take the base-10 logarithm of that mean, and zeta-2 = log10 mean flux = 1.63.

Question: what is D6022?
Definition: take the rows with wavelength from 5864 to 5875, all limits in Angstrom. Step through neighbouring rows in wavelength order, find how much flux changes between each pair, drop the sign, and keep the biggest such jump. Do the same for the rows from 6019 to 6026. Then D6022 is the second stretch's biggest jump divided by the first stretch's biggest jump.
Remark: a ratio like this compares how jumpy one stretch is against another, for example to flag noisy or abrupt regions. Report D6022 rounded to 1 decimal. 1.7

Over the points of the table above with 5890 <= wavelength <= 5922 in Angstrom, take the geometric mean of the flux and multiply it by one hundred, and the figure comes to 3740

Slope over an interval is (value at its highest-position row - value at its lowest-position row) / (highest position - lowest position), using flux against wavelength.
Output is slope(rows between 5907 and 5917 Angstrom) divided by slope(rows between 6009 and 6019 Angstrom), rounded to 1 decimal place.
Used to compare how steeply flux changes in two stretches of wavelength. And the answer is -1.0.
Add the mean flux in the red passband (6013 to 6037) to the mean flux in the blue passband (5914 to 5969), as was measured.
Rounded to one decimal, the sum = 83.1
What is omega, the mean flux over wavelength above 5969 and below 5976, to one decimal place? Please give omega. 42.7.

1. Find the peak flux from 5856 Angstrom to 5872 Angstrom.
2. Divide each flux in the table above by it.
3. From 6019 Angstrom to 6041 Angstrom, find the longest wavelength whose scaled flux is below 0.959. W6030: 6037.37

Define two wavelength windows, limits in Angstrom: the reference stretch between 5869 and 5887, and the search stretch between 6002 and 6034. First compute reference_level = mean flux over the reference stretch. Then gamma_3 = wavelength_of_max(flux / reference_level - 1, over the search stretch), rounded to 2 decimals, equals 6023.49 Angstrom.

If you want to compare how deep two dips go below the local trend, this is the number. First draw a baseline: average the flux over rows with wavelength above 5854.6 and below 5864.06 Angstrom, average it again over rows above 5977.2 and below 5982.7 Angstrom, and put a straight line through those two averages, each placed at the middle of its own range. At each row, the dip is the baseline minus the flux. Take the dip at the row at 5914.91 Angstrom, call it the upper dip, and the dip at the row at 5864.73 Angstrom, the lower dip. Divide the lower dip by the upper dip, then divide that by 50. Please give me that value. 0.022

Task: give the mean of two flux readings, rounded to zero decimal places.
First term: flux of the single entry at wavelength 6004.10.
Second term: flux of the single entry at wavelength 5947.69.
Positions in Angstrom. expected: 39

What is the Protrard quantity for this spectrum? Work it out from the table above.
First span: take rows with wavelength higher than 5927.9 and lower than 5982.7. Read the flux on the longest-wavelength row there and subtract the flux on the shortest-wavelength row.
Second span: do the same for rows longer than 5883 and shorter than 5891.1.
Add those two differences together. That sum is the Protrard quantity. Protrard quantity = -15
